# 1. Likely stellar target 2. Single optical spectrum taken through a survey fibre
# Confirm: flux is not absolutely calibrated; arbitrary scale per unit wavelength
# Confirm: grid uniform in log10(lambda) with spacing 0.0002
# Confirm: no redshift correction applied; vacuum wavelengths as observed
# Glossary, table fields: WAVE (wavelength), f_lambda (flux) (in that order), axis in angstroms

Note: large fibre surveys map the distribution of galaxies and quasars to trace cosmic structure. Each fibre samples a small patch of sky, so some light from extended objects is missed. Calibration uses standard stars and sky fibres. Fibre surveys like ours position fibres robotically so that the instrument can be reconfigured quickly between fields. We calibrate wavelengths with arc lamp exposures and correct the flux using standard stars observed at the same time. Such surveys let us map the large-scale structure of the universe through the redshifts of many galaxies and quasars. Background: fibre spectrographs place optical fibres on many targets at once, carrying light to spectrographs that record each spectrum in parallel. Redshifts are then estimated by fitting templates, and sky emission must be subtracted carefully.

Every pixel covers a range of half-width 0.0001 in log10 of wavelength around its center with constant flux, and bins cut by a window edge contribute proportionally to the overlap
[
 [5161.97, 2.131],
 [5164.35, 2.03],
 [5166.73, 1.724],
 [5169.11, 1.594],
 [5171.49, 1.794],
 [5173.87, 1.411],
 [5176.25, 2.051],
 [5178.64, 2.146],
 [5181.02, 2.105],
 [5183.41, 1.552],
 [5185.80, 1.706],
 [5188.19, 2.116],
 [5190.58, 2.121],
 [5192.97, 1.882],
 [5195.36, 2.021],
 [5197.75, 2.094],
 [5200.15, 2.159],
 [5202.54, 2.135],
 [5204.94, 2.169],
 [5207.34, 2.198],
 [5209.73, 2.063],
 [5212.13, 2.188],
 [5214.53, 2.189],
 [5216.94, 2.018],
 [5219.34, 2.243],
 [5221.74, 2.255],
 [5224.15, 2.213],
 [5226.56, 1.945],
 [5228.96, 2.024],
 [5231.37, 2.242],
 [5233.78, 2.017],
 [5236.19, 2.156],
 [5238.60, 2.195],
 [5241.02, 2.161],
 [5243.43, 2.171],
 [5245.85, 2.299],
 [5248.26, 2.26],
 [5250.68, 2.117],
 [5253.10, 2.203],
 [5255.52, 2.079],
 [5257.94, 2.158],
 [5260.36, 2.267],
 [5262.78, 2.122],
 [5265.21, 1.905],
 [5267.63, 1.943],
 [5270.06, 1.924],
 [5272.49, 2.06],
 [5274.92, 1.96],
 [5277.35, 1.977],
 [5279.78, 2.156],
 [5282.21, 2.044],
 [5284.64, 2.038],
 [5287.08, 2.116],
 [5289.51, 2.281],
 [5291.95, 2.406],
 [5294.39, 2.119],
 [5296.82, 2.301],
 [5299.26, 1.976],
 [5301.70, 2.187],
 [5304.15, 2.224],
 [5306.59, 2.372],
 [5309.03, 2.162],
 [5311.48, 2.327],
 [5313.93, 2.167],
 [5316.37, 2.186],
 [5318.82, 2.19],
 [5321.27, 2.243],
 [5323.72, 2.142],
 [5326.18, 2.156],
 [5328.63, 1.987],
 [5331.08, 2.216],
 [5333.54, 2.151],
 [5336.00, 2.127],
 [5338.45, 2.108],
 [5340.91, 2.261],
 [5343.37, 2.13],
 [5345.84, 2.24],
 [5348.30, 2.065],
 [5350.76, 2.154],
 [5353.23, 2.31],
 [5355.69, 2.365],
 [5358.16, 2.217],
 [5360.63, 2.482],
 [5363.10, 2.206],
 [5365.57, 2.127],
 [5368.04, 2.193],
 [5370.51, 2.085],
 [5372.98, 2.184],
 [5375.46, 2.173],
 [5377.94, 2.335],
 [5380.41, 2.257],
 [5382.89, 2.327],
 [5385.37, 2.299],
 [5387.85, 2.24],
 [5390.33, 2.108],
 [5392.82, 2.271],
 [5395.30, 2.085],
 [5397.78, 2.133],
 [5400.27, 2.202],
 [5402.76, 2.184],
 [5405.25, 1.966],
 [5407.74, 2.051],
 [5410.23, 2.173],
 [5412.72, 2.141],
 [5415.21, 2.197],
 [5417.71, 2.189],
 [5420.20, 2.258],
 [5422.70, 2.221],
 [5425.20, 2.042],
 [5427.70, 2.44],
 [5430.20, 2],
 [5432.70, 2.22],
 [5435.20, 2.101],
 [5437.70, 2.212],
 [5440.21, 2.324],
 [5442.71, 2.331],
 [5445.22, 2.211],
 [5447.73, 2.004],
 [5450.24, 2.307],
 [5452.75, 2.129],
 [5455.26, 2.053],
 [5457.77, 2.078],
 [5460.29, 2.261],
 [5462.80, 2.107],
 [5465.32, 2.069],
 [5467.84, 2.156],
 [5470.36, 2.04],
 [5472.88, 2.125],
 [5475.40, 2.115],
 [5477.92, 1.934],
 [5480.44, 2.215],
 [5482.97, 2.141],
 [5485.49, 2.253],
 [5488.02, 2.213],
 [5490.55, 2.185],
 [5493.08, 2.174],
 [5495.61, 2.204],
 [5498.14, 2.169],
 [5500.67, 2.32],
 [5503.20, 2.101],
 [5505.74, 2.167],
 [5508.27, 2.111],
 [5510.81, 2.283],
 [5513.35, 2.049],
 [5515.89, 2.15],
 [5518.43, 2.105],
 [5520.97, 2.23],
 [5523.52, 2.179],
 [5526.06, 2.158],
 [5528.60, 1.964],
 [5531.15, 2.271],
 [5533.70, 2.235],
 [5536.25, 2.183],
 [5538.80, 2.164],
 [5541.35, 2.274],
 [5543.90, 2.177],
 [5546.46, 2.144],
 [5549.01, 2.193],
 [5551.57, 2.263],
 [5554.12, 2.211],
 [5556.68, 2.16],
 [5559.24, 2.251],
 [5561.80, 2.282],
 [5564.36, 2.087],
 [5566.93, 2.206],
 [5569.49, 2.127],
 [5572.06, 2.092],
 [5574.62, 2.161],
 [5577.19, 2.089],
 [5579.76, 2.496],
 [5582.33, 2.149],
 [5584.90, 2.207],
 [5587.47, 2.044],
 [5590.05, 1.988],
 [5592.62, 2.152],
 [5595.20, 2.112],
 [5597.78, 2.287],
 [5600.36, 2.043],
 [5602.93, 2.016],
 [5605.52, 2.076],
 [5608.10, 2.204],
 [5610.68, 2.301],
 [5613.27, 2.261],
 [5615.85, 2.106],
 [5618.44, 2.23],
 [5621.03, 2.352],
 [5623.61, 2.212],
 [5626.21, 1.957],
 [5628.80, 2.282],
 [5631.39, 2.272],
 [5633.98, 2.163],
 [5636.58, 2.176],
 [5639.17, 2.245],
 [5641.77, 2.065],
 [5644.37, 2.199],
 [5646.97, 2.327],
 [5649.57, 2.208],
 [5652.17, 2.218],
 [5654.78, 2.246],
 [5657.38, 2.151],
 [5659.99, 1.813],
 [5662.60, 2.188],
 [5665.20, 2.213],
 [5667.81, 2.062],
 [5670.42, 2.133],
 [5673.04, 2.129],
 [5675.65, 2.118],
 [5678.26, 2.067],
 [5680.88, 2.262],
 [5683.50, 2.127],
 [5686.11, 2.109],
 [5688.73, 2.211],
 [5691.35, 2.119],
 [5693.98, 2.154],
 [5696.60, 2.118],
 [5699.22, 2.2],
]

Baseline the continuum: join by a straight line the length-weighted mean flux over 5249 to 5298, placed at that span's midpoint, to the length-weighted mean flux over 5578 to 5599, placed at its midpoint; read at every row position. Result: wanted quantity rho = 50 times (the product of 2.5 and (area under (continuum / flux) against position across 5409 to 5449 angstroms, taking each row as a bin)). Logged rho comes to 4903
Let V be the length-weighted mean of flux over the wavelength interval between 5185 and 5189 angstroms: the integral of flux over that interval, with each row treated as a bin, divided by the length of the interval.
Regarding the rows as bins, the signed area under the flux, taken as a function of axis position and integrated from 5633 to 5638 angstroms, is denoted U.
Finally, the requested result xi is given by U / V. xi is 5.7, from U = 10.9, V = 1.91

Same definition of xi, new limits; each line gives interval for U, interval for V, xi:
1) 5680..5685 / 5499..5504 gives 4.9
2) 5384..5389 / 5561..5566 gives 5.2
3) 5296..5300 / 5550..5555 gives 3.8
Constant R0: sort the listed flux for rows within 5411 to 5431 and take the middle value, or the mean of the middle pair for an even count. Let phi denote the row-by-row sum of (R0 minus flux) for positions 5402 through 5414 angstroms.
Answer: 0.45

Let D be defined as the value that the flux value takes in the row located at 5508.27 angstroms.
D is 2.111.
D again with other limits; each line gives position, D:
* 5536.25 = 2.183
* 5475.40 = 2.115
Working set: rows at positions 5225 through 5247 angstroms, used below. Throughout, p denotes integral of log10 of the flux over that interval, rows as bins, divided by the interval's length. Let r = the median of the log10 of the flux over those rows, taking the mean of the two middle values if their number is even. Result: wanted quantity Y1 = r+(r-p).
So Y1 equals 0.340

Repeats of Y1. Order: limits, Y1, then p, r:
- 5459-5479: 0.327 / 0.322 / 0.324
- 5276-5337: 0.334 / 0.336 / 0.335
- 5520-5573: 0.339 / 0.339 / 0.339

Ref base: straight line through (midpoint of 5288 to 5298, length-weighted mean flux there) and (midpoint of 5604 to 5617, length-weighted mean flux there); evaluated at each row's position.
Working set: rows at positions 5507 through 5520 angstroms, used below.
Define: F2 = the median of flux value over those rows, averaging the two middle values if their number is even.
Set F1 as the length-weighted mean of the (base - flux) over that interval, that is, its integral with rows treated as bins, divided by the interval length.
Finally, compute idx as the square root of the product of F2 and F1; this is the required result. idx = 0.39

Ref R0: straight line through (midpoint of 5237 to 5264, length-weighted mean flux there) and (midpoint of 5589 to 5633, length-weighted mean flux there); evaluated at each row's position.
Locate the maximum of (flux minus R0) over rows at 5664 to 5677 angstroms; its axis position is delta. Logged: 5665.20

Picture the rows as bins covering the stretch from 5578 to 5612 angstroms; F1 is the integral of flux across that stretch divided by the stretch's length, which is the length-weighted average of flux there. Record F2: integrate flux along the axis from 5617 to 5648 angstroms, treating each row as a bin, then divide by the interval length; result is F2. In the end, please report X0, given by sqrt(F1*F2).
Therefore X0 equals 2.18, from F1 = 2.16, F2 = 2.21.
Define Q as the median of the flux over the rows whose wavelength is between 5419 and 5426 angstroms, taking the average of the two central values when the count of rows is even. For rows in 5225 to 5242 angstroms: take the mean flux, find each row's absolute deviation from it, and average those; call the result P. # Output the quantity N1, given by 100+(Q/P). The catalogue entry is 123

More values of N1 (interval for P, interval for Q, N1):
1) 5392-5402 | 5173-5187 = 129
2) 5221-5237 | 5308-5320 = 120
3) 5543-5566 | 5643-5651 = 145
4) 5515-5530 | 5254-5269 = 133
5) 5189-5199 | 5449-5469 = 127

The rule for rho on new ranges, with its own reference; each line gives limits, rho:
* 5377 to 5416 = 4779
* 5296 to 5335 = 4737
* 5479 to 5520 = 5086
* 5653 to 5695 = 5415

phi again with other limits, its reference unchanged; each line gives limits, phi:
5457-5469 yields 0.29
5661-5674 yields 0.24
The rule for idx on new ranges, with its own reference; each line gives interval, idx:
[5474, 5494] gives 0.39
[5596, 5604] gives 0.38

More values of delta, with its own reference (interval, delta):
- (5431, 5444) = 5442.71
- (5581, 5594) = 5584.90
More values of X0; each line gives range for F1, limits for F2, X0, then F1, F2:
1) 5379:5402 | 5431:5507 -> 2.19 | 2.21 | 2.16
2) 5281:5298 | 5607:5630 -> 2.20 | 2.19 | 2.21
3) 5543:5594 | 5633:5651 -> 2.19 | 2.17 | 2.20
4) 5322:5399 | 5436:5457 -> 2.20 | 2.20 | 2.19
